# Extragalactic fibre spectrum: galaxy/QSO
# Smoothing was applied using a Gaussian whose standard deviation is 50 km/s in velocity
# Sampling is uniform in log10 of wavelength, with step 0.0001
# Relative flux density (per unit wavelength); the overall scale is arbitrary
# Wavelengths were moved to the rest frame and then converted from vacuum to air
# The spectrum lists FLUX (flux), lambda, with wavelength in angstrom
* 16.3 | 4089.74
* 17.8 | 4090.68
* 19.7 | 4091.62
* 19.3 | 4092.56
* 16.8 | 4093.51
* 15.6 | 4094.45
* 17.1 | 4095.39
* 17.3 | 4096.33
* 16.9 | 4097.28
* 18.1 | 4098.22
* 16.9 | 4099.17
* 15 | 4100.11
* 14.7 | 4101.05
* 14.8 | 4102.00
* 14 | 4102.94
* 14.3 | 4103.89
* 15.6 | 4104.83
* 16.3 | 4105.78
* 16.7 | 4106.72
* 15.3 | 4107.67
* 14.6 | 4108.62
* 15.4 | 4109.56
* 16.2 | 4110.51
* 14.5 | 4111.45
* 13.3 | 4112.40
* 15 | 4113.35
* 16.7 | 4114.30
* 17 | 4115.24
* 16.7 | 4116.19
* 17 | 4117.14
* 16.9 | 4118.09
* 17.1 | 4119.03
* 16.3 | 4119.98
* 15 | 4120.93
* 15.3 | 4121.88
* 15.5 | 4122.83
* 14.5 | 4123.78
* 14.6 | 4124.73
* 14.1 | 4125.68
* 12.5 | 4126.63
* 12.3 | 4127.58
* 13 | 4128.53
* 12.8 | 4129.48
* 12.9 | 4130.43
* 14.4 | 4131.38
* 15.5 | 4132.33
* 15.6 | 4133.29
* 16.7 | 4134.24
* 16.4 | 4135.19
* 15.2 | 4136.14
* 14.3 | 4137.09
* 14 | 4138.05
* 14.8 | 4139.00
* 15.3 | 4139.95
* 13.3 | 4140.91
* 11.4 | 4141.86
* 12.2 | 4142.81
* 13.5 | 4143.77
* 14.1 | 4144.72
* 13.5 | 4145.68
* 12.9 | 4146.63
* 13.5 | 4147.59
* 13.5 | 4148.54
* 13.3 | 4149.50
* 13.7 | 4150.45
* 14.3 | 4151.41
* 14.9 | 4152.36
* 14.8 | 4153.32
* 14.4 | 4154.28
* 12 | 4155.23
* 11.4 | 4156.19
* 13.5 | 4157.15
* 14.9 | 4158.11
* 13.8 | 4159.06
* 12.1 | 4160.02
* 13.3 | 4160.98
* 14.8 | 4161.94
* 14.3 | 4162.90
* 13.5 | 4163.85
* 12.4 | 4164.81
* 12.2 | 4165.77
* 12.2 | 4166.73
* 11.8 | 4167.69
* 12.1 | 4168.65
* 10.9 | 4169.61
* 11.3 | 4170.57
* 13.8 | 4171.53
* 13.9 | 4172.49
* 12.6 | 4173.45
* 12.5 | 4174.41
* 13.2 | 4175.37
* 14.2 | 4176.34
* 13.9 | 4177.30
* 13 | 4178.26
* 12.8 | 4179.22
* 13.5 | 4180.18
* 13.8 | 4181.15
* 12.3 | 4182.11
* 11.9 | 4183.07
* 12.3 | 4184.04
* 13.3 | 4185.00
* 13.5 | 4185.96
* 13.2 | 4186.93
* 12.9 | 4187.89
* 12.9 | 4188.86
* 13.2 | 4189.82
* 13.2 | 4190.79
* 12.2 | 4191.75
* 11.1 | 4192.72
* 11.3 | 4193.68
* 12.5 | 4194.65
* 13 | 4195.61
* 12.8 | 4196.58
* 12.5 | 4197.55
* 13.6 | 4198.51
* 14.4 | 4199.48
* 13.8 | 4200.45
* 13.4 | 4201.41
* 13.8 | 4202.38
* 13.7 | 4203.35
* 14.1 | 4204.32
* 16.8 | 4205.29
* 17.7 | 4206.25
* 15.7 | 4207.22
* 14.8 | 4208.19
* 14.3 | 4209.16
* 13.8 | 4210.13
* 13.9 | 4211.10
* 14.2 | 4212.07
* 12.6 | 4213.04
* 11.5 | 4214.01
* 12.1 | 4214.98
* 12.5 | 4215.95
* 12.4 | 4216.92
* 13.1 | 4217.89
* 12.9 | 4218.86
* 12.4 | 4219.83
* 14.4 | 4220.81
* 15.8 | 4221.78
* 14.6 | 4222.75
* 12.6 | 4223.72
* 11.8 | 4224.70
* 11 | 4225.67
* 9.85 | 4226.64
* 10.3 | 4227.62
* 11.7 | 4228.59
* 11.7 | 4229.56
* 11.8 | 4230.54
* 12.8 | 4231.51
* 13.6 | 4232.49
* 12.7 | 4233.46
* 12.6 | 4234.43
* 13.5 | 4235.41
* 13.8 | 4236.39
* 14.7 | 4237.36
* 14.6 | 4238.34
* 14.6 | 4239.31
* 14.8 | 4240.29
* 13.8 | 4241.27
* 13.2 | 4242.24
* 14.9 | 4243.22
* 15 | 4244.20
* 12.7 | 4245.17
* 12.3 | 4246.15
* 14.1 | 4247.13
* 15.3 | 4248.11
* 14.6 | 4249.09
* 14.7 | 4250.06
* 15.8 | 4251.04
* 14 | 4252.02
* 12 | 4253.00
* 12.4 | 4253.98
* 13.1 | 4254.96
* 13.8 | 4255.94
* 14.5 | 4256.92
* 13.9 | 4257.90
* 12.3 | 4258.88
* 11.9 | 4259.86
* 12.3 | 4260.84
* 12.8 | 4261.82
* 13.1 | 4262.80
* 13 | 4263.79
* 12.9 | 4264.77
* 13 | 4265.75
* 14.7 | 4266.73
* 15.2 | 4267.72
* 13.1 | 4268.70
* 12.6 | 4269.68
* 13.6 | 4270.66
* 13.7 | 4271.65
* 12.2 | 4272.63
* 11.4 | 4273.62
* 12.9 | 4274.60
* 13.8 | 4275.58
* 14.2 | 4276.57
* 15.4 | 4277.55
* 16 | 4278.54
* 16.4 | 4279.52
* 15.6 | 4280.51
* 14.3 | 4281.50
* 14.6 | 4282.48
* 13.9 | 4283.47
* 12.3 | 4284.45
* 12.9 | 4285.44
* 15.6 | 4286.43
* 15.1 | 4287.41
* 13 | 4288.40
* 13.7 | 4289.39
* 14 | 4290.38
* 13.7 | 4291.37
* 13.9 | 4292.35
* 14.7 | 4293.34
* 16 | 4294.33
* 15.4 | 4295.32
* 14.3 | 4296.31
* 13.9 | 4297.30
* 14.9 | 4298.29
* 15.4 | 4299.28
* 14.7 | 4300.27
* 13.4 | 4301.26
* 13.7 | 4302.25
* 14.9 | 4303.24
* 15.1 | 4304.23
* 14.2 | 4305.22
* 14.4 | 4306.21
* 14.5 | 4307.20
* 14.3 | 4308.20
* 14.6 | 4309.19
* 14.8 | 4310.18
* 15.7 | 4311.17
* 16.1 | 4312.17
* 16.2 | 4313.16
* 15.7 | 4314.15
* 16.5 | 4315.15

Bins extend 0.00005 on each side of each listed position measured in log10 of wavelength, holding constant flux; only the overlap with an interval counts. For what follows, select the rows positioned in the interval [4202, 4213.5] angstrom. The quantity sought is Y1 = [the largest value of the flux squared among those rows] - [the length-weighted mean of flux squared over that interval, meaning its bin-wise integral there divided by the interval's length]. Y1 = 97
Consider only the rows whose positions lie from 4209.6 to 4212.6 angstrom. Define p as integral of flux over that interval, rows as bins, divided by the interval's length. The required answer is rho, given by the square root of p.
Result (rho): 3.73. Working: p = 13.9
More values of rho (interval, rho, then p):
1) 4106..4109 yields 3.95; 15.6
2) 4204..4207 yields 4.04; 16.3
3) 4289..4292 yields 3.72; 13.8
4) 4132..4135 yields 4.00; 16.0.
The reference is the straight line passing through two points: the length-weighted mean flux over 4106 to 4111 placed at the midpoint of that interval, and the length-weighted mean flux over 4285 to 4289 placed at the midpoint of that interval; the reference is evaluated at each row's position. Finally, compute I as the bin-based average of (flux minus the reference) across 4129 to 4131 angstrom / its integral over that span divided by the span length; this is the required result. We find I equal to -3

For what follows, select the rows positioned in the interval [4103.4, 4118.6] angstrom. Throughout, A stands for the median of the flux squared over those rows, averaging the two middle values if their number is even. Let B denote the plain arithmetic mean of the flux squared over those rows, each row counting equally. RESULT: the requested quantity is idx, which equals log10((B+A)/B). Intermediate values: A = 253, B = 248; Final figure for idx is 0.305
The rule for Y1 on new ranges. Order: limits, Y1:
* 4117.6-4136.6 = 70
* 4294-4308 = 42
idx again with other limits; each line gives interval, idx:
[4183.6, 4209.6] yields 0.291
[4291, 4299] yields 0.298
